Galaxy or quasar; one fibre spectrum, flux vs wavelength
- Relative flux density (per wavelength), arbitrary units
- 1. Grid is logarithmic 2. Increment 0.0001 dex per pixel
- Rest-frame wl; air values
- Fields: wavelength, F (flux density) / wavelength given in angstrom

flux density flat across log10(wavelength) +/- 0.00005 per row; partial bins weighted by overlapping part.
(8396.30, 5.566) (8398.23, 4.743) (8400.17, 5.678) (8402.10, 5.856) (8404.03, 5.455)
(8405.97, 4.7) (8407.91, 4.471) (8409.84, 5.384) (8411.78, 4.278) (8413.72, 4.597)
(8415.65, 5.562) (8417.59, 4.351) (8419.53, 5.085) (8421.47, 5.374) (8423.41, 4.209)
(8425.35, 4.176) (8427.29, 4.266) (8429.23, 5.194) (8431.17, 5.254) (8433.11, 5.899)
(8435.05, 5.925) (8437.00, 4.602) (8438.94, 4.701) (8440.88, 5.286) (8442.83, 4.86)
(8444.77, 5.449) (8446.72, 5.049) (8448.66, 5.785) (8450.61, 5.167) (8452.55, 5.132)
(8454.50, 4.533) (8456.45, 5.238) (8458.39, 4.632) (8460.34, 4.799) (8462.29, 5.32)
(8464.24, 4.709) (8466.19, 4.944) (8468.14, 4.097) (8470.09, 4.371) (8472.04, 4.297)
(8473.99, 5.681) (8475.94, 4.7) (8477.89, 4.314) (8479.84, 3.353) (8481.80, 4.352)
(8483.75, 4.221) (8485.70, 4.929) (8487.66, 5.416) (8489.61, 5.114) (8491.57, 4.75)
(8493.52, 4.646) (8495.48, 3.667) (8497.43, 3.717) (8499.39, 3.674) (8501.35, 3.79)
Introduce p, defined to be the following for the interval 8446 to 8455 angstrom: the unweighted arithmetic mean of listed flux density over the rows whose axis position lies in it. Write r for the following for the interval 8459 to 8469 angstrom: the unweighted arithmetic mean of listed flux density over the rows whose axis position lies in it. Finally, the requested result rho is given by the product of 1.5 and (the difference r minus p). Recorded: -0.54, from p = 5.1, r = 4.8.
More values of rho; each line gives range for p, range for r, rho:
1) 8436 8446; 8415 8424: -0.10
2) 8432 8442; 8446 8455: -0.22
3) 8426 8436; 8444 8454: 0.01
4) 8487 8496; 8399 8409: 0.77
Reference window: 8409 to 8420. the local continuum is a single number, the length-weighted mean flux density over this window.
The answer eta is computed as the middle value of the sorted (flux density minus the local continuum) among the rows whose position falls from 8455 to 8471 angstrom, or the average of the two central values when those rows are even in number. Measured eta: -0.11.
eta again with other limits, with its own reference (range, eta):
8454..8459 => -0.23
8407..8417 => -0.26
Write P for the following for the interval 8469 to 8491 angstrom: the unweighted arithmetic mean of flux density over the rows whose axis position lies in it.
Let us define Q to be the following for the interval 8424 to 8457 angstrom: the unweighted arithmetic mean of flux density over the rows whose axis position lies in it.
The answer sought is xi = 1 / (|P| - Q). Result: -2.1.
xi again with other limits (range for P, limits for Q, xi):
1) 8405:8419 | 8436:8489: -20.3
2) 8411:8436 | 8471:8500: 2.1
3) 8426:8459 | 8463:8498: 1.7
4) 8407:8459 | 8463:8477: 3.4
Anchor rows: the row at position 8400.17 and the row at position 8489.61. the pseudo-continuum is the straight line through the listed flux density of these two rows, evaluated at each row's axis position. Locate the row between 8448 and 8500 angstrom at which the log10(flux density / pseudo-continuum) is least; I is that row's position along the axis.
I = 8479.84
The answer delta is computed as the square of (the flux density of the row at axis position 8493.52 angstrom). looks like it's 21.6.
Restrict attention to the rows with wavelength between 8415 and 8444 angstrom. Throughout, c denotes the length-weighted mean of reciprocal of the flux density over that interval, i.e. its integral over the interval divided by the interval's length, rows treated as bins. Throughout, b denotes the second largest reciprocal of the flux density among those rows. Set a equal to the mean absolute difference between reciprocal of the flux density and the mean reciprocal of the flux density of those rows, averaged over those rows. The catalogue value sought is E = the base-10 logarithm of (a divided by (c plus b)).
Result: -1.33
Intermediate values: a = 0.021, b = 0.238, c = 0.203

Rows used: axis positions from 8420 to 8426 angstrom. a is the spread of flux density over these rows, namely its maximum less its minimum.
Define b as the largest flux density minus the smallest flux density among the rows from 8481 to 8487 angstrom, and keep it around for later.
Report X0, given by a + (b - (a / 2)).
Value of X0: 1.3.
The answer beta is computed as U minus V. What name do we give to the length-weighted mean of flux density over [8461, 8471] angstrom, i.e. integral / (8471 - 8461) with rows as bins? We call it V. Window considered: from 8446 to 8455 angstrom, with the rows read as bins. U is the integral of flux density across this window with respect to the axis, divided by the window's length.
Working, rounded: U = 5.17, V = 4.7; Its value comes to 0.5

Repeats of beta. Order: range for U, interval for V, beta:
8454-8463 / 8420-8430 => 0.3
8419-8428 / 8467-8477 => 0.0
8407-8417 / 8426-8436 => -0.4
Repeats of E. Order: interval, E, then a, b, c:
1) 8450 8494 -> -1.40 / 0.018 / 0.244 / 0.214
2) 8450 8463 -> -1.57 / 0.011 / 0.216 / 0.202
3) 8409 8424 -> -1.32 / 0.021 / 0.234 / 0.208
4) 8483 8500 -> -1.22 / 0.030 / 0.272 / 0.228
